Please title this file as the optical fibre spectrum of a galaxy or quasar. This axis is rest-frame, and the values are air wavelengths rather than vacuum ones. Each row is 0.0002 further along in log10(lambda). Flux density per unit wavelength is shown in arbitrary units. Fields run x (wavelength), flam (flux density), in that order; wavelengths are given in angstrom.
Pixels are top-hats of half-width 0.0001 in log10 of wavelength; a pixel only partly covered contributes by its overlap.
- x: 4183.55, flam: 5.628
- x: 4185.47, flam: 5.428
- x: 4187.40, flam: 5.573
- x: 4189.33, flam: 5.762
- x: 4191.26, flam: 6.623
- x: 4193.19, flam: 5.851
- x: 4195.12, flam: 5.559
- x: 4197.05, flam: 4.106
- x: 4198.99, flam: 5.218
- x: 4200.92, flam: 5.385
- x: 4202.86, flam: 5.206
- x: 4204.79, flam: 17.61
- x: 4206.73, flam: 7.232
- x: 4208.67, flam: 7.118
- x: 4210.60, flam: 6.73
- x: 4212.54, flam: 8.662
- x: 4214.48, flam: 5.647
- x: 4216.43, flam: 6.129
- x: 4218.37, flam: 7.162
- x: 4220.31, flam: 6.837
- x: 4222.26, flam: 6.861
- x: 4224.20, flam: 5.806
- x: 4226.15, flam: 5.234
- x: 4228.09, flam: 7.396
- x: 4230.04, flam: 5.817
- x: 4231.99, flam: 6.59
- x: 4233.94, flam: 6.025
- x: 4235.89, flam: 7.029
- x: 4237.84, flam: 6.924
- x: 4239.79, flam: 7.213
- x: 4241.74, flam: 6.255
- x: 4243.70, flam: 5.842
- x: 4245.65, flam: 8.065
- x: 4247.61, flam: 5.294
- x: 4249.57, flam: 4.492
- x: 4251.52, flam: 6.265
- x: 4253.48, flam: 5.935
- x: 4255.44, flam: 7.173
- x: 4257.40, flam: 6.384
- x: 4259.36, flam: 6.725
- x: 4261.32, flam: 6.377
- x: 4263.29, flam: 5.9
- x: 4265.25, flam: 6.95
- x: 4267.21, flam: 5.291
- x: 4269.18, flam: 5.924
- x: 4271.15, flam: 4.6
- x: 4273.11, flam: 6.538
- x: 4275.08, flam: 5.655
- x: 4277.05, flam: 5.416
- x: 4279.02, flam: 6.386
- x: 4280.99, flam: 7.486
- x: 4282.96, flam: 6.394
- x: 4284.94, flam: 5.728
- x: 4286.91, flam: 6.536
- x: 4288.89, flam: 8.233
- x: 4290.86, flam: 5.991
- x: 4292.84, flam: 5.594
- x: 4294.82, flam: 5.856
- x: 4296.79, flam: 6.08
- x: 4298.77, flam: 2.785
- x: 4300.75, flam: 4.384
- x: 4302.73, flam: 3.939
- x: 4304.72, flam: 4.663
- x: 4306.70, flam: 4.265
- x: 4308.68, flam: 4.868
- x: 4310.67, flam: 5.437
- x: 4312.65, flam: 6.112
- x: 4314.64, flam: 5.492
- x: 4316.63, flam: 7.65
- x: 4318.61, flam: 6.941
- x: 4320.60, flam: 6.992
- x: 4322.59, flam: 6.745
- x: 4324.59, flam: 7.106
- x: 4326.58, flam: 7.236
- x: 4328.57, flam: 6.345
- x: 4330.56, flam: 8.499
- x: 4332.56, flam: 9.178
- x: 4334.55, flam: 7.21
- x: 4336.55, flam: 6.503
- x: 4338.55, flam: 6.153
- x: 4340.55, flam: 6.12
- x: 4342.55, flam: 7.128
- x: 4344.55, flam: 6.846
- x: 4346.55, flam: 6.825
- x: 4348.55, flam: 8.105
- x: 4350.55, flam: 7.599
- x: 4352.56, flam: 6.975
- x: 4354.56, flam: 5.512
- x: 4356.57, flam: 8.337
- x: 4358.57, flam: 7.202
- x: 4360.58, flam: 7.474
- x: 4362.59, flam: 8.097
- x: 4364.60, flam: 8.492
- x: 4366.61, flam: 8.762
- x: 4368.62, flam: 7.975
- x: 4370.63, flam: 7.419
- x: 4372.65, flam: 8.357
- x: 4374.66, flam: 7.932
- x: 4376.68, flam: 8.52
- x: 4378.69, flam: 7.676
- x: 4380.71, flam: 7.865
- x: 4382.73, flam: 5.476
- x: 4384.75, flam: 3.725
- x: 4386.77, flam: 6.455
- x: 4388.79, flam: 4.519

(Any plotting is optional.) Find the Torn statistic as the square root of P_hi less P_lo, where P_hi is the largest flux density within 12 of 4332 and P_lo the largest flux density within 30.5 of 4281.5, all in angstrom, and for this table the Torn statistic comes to 1.0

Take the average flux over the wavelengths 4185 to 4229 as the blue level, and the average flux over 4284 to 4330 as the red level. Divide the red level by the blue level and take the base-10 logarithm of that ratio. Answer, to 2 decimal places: -0.05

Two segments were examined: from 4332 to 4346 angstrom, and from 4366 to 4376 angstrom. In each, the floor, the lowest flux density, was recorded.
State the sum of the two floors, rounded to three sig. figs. 13.5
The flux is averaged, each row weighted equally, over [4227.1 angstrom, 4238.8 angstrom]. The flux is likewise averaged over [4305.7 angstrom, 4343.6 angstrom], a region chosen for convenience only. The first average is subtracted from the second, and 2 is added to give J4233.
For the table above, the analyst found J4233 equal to 2.0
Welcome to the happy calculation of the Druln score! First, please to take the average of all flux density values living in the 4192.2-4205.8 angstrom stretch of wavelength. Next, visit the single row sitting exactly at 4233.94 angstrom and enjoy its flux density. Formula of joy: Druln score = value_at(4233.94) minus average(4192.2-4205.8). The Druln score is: -1.0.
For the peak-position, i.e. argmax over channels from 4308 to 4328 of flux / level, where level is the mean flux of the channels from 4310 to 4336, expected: 4316.63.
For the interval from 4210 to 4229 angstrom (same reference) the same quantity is 4212.54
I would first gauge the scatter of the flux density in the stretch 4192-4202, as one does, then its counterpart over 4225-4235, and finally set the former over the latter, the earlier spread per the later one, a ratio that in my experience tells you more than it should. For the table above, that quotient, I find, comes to 0.8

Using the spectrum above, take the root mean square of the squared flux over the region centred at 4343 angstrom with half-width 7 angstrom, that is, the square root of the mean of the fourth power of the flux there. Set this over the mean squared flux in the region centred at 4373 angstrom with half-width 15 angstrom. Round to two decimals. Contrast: 0.84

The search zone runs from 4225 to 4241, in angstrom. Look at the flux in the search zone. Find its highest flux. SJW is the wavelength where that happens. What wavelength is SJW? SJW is 4228.09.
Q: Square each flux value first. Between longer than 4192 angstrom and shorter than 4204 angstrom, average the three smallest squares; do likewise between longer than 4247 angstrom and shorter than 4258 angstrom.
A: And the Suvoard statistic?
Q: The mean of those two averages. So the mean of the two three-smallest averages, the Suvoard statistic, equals 26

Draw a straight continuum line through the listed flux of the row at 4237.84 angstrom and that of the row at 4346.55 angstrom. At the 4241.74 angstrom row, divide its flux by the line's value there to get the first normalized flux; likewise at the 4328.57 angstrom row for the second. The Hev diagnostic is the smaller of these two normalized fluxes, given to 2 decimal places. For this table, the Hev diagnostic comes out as 0.90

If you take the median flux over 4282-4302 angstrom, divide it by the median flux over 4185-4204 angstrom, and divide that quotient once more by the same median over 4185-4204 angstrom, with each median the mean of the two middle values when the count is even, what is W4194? 0.196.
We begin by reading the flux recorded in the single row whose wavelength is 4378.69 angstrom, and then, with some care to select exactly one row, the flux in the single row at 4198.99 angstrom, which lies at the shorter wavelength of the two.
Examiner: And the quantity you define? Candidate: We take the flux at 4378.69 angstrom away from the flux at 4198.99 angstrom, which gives -2.5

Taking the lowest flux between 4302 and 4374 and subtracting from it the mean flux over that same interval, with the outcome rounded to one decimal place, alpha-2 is -3.0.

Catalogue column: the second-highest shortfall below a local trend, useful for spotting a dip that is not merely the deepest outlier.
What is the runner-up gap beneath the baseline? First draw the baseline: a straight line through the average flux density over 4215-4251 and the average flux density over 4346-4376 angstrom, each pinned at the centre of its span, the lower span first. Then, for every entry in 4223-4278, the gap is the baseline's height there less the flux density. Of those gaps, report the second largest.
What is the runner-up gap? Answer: 2.1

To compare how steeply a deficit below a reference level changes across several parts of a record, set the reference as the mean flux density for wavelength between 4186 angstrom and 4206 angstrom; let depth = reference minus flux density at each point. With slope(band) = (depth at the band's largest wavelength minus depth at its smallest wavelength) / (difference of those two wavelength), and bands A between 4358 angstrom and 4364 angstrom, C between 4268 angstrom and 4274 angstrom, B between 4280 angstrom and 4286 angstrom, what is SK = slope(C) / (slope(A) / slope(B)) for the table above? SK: 0.3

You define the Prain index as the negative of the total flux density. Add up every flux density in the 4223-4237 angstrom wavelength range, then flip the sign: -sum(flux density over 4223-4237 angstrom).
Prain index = -44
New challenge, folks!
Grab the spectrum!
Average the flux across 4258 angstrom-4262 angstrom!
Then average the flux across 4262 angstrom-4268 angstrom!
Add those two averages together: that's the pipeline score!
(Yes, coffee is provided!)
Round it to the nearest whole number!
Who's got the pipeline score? 13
